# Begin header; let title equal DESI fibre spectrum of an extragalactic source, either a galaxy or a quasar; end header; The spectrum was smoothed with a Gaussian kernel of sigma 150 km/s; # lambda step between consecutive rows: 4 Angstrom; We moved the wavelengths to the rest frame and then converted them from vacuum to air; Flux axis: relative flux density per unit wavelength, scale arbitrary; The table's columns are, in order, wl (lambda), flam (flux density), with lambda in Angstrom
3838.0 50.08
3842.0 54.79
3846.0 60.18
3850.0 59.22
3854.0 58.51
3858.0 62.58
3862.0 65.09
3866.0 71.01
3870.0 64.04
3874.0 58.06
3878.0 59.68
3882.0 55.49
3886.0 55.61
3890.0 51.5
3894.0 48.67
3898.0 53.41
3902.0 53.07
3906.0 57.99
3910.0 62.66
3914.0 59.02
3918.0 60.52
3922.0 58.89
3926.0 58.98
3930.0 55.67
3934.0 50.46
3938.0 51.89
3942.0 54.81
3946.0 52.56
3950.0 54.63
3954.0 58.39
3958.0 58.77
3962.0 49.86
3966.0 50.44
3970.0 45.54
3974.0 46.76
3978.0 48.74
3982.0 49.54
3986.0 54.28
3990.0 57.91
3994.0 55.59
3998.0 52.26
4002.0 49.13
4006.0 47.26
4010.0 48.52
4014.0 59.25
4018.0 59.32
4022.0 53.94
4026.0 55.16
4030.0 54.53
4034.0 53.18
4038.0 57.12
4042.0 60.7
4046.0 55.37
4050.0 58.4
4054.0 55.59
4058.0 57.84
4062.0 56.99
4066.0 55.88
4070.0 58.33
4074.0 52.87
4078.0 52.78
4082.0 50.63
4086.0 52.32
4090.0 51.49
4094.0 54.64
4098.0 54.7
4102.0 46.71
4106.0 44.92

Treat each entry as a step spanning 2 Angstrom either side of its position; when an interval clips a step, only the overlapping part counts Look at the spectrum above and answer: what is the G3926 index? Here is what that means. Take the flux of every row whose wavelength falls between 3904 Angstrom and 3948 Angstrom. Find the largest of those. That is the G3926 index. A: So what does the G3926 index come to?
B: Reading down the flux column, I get 62.66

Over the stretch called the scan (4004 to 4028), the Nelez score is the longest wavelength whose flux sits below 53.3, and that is 4010.0 Angstrom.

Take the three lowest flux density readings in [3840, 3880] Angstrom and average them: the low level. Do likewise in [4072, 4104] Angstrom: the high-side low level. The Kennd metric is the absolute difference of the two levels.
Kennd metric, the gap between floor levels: 8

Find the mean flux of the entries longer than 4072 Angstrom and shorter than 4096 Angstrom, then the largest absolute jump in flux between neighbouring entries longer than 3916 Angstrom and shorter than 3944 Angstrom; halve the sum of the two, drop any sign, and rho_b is 28.8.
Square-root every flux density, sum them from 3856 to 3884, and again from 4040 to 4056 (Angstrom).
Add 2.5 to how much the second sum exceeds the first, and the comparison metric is -22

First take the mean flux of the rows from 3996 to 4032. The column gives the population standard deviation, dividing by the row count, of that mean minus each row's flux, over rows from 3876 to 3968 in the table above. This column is 3.8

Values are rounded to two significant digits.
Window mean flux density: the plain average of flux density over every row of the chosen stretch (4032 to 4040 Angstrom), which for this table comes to 55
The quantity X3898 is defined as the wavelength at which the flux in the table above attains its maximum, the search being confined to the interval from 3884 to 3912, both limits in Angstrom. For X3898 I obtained 3910.0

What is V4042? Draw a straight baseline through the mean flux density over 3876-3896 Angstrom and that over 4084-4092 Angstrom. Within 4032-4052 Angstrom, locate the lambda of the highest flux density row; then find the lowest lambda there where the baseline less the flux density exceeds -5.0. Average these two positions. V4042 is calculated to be 4038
